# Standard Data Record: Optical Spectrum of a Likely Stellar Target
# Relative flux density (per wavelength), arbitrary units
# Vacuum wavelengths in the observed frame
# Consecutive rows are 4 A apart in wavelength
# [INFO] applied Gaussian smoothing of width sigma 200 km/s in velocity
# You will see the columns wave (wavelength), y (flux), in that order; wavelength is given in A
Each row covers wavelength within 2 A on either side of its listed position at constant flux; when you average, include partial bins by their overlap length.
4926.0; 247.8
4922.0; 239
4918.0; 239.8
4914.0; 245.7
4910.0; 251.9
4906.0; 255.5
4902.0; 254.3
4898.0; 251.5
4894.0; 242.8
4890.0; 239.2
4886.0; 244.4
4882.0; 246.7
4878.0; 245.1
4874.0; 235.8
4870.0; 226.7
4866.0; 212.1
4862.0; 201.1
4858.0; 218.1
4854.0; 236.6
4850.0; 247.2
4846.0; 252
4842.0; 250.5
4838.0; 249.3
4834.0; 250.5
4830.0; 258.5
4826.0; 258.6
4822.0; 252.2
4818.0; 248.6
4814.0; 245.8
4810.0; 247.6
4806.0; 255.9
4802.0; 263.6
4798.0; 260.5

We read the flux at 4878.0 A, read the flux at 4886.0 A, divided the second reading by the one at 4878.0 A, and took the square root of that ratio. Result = 1.00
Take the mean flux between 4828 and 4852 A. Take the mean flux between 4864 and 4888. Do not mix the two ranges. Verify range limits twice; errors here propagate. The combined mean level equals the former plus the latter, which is 486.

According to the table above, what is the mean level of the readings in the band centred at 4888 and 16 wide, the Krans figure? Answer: 243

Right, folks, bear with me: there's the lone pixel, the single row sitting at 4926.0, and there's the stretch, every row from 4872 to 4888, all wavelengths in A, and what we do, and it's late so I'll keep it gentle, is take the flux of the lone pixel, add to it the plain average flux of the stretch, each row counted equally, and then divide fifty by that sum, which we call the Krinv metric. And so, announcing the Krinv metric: 0.102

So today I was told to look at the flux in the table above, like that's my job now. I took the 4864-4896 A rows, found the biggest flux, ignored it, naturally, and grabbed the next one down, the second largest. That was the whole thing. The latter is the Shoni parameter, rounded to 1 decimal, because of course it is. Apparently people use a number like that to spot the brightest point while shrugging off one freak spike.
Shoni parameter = 245.1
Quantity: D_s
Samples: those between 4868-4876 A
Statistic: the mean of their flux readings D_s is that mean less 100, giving 131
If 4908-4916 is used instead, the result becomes 149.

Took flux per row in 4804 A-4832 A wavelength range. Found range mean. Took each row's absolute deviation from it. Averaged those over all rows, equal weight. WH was 4.5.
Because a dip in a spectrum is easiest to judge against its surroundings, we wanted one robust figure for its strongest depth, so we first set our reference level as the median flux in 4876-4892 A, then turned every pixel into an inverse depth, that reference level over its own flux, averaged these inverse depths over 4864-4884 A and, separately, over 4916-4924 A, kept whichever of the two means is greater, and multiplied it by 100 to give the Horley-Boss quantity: 105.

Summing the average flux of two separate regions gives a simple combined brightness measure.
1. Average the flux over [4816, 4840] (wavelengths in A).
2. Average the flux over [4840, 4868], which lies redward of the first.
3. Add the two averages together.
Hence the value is 484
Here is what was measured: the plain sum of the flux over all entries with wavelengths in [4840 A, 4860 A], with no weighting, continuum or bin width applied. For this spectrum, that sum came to 1204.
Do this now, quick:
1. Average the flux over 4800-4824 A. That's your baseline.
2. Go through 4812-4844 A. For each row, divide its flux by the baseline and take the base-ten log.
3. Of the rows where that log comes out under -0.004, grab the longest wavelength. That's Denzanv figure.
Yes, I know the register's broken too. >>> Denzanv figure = 4838.0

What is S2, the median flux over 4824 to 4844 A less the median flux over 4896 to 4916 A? -1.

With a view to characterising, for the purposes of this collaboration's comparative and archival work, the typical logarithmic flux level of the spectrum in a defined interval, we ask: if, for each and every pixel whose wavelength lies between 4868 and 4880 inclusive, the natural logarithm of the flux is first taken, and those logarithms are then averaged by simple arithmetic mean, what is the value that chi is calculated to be 5.46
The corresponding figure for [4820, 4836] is 5.54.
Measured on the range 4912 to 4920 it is 5.49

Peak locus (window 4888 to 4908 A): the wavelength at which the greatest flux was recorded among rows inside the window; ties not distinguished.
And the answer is 4906.0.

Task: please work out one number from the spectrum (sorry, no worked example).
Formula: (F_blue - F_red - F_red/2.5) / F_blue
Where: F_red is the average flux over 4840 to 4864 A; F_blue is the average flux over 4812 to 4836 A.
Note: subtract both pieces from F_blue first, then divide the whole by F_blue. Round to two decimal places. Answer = -0.30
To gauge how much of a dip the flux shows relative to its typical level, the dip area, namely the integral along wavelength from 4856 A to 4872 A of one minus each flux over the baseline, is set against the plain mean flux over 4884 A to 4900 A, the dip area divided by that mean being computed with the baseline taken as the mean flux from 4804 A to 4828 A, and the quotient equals 0.0096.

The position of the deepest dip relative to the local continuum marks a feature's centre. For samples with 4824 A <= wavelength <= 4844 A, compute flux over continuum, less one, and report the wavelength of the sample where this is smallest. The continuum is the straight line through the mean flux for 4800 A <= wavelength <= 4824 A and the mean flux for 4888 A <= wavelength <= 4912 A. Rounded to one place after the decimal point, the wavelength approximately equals 4838.0 A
